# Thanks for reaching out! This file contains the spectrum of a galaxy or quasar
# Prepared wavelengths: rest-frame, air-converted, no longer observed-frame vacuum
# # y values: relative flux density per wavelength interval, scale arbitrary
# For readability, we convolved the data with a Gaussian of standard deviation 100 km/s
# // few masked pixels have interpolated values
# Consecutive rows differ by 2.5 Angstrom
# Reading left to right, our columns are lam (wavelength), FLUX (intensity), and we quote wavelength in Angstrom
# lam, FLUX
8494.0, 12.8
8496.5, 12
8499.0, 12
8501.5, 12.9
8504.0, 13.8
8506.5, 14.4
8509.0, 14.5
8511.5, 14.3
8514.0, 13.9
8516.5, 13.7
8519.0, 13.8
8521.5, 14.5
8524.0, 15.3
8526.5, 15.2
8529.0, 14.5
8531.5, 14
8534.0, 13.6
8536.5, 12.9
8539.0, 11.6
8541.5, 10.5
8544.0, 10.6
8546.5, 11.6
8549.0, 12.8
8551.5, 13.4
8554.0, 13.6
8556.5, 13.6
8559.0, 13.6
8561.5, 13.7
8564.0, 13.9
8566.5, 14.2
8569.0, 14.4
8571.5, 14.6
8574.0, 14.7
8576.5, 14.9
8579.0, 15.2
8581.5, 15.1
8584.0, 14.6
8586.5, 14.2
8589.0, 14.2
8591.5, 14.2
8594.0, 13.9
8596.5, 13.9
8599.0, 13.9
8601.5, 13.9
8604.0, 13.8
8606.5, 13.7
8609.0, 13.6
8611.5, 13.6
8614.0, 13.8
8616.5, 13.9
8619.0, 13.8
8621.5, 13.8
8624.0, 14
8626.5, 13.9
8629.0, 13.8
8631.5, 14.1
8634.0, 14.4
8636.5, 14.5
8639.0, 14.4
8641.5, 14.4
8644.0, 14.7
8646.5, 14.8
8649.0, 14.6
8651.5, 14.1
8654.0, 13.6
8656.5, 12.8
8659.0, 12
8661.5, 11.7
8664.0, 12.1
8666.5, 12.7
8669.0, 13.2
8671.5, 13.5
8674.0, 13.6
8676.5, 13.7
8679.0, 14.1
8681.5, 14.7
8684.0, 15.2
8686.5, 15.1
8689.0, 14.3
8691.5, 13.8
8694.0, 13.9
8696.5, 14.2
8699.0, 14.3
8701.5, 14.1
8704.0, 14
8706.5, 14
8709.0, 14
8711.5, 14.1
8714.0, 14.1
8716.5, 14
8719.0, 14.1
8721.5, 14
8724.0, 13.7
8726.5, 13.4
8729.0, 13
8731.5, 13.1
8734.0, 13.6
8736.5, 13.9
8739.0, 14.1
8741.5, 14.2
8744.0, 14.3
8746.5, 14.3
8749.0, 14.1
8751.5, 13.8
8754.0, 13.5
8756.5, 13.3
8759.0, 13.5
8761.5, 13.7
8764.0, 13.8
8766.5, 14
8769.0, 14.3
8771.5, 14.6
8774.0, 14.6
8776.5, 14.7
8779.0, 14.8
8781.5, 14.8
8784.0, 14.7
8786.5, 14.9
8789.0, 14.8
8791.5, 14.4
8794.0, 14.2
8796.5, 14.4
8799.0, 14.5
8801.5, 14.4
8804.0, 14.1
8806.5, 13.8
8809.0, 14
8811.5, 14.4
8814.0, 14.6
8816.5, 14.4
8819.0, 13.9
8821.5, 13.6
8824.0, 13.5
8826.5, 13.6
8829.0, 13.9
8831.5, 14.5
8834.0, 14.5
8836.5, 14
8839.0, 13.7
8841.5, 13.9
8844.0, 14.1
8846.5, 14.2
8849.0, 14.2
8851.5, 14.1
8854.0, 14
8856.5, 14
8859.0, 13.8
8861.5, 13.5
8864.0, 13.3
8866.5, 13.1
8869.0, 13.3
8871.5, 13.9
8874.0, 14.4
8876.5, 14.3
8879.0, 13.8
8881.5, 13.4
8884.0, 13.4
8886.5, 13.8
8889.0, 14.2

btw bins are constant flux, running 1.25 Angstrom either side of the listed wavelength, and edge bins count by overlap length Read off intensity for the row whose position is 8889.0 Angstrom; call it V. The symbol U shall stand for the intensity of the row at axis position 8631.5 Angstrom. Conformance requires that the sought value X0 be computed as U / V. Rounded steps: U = 14.1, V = 14.2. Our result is 0.99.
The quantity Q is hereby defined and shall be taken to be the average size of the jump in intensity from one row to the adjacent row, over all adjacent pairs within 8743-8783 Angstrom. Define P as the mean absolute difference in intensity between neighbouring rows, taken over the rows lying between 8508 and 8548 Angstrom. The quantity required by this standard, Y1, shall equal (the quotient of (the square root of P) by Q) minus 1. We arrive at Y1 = 3.5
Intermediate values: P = 0.55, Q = 0.17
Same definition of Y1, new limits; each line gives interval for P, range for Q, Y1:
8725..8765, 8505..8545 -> -0.1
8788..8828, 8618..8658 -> 1.0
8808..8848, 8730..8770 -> 1.4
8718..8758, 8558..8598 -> 1.5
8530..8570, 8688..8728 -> 3.6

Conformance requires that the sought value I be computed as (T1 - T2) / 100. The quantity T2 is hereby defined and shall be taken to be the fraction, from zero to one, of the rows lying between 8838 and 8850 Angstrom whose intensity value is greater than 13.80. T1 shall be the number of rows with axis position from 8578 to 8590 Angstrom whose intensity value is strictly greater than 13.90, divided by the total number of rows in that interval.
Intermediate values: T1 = 1.00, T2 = 0.8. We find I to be 0.002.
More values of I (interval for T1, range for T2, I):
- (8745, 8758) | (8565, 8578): -0.006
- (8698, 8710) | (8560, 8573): 0.002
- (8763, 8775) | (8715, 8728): 0.002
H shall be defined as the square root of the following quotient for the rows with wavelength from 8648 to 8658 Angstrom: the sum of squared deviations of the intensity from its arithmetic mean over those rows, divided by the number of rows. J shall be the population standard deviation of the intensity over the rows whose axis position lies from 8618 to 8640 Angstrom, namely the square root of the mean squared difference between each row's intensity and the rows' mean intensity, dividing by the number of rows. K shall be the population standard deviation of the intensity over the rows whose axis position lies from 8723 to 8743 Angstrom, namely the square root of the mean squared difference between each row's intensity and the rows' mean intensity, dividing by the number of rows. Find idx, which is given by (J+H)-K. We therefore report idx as 0.5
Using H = 0.66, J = 0.27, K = 0.41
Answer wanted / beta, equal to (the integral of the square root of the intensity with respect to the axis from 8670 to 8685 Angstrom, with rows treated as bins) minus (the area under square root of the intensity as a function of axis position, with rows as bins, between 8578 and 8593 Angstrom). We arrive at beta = -0.9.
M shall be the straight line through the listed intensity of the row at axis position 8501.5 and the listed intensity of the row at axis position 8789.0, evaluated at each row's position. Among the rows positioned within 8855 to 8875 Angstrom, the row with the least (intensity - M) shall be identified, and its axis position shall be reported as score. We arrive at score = 8866.5 Angstrom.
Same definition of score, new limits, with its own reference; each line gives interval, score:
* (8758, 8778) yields 8759.0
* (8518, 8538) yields 8536.5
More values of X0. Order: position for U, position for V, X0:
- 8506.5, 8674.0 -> 1.06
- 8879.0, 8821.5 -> 1.01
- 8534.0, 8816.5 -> 0.94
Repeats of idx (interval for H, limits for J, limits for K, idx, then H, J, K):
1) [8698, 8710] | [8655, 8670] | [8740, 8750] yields 0.6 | 0.12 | 0.52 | 0.08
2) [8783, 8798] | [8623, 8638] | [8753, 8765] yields 0.3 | 0.25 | 0.25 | 0.17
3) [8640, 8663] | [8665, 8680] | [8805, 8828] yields 1.2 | 1.12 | 0.43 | 0.38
